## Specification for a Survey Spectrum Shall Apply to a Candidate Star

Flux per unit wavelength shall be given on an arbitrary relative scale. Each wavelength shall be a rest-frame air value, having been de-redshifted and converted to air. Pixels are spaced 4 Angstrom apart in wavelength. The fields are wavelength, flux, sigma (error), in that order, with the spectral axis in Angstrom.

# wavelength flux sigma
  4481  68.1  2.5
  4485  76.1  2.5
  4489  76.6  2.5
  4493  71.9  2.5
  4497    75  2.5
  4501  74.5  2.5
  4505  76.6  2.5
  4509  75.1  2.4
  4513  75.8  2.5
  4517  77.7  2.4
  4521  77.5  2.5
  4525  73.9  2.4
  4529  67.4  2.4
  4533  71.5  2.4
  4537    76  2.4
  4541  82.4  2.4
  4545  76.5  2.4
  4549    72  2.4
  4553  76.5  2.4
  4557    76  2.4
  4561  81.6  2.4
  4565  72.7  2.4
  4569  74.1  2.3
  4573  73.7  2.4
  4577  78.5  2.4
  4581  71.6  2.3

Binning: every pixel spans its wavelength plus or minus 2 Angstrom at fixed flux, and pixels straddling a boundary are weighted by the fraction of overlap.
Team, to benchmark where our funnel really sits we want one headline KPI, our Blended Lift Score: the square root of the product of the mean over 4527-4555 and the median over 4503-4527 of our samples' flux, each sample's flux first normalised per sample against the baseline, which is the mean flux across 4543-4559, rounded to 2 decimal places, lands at 1.00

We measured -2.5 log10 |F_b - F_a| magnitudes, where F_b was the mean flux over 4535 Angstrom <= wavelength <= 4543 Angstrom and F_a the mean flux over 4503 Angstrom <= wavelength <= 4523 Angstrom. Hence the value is -1.1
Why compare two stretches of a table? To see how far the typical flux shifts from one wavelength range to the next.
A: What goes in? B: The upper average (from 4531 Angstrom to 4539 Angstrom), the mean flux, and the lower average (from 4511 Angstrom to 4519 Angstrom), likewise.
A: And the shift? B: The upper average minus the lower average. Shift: -3.0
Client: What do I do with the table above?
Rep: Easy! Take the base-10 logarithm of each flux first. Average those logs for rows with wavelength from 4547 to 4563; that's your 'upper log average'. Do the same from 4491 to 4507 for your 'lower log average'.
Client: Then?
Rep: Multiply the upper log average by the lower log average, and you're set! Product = 3.53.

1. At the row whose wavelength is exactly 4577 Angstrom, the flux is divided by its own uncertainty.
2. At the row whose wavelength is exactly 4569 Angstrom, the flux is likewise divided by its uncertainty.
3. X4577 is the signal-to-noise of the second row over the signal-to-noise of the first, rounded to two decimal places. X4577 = 0.98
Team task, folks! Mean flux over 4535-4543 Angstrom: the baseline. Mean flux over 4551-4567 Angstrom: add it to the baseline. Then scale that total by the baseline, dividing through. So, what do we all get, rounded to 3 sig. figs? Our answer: 1.97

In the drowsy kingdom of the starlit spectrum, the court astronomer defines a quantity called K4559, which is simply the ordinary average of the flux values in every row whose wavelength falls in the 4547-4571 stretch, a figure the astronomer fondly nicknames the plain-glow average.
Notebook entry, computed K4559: 75.5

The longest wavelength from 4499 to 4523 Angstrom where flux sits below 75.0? 4501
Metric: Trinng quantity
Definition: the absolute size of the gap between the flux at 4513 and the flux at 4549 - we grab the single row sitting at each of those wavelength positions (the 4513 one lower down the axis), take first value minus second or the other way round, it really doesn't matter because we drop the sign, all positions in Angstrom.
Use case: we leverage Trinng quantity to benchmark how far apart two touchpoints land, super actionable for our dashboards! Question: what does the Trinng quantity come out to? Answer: 3.8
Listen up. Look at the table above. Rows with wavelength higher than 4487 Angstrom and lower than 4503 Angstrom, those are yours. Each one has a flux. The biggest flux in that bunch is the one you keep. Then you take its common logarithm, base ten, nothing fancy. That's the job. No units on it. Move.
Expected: 1.88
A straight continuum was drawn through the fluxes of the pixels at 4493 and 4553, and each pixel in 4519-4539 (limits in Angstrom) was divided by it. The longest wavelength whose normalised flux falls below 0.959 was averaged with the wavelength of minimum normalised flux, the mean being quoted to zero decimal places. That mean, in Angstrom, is 4531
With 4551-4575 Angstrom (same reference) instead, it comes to 4569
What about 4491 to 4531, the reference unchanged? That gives 4529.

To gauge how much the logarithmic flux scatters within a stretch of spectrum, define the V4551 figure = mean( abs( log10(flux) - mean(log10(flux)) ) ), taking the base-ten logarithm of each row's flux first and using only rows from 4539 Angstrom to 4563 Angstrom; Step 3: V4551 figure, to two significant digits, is 0.017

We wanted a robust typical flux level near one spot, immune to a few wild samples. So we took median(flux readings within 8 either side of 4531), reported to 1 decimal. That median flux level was 72.7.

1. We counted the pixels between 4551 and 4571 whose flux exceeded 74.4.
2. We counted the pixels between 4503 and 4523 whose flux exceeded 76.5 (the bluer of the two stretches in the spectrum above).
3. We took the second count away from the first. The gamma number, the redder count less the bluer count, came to 0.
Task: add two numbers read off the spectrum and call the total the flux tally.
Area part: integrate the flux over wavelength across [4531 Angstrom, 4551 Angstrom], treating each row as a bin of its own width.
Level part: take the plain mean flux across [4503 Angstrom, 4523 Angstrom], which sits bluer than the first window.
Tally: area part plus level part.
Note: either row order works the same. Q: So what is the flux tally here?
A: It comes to 1590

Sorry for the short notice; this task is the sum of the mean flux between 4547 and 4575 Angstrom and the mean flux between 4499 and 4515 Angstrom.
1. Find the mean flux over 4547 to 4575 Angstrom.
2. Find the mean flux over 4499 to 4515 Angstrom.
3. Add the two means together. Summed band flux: 151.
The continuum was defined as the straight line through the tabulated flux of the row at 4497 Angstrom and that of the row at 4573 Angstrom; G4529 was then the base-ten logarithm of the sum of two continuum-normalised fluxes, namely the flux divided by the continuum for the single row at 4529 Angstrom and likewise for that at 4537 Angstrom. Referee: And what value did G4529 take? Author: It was 0.285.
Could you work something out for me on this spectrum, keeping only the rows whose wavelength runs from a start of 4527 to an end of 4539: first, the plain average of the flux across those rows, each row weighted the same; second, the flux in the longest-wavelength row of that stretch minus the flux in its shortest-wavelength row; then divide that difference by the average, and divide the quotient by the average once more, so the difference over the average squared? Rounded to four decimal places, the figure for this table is 0.0017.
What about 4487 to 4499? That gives -0.0003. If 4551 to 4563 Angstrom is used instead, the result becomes 0.0008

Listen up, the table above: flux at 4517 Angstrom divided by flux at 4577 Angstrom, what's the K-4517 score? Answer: 0.990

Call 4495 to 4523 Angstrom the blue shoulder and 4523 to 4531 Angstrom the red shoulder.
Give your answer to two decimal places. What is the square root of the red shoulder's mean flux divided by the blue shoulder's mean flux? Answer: 0.96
